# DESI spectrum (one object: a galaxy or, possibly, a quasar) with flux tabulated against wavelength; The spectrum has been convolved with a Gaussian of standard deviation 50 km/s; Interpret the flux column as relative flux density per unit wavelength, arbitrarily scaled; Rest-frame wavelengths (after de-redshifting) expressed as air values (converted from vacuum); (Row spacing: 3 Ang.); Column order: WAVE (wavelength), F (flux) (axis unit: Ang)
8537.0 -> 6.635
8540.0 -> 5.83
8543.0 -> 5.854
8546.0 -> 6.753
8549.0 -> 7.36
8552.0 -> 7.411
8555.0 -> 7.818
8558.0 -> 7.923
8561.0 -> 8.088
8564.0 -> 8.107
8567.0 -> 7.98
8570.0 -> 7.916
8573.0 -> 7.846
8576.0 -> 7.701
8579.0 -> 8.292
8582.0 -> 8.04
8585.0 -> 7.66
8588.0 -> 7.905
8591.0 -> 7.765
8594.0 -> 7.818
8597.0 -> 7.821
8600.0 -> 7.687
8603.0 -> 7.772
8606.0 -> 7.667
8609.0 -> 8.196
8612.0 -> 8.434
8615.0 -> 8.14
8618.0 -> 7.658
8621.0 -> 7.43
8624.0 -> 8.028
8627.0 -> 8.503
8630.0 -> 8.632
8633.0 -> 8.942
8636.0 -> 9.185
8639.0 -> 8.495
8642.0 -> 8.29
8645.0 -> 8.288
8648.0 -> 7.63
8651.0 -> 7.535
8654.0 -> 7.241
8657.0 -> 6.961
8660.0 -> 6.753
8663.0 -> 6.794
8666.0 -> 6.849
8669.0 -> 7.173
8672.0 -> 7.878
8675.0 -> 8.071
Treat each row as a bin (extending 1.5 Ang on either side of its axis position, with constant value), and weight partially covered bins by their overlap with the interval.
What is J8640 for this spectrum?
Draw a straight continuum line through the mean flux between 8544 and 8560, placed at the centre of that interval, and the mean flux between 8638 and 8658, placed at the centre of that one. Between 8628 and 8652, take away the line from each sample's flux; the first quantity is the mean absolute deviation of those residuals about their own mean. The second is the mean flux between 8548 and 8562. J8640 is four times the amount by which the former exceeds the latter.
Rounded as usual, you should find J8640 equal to -29.0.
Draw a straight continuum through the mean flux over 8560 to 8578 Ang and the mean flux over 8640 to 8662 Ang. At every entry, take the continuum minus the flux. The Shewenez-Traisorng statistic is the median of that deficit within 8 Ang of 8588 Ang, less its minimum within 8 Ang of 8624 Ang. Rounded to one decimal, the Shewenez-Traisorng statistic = 1.0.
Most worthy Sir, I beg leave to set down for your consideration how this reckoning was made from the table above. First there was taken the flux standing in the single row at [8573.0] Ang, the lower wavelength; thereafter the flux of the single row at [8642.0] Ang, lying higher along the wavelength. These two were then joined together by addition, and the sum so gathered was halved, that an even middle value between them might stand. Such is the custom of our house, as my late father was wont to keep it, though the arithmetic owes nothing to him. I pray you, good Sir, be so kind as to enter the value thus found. 8.07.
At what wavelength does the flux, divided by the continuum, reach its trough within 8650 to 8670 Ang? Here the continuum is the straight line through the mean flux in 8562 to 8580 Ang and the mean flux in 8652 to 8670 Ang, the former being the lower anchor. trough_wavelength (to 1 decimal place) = 8660.0 Ang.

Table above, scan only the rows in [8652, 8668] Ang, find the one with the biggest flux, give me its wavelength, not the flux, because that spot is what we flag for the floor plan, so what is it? 8654.0 Ang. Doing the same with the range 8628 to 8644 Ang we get 8636.0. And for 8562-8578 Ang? 8564.0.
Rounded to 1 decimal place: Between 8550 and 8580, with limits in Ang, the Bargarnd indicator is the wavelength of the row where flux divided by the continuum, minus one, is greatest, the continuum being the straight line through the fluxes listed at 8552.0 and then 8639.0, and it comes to 8561.0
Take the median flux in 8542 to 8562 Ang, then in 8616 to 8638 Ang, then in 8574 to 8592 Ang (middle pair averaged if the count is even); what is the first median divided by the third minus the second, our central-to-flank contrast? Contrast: -11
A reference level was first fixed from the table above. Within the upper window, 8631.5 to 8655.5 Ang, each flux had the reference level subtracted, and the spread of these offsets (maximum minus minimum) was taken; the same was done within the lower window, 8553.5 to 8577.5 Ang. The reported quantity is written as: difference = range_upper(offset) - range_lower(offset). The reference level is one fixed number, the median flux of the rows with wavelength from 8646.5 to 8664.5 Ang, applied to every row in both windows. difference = 1.5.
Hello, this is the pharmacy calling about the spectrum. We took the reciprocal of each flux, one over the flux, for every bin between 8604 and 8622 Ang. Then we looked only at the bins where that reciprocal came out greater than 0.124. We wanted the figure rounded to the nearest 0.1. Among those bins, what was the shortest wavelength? 8606.0 Ang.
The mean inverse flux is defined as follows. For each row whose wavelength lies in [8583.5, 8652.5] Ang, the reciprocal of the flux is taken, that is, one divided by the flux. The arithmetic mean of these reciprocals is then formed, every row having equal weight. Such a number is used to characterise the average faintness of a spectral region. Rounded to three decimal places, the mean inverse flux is 0.124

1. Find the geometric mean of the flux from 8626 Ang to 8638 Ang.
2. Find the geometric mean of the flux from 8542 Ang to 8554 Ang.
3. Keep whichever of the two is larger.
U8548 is 8.8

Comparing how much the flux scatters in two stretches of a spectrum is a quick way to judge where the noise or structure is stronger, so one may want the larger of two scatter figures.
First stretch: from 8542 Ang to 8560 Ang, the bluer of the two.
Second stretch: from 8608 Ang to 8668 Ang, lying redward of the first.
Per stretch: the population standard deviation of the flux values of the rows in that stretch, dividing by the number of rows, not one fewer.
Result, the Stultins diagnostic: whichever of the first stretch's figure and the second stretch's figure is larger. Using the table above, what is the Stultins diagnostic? 0.71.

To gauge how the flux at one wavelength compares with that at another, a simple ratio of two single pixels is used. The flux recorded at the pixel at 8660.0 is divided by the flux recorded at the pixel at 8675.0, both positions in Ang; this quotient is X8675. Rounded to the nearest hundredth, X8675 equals 0.84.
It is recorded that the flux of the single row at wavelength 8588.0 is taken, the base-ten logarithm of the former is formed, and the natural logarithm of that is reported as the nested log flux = -0.11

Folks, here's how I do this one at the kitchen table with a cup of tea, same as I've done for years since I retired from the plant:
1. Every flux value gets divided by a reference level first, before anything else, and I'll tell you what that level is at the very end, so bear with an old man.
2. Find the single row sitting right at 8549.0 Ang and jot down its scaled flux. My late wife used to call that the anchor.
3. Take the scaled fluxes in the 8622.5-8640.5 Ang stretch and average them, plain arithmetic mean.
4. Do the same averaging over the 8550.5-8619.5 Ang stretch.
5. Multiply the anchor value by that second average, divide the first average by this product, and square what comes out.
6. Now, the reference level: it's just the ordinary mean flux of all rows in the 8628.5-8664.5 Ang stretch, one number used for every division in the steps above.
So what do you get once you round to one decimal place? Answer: 1.4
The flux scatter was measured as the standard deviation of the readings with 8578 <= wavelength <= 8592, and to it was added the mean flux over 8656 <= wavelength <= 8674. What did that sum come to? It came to 7.3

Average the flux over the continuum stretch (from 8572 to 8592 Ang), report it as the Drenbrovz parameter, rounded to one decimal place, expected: 7.9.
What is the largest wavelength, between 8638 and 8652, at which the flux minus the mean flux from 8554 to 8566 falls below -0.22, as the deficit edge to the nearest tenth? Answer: 8651.0 Ang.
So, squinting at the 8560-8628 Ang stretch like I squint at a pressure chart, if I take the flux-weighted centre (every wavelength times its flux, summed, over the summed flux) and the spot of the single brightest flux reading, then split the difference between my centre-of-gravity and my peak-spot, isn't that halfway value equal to 8610.5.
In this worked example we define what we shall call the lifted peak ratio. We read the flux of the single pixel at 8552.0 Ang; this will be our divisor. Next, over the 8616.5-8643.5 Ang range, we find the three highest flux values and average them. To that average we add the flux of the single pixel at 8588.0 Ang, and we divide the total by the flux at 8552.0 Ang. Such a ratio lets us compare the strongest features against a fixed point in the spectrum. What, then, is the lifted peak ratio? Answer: 2.27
